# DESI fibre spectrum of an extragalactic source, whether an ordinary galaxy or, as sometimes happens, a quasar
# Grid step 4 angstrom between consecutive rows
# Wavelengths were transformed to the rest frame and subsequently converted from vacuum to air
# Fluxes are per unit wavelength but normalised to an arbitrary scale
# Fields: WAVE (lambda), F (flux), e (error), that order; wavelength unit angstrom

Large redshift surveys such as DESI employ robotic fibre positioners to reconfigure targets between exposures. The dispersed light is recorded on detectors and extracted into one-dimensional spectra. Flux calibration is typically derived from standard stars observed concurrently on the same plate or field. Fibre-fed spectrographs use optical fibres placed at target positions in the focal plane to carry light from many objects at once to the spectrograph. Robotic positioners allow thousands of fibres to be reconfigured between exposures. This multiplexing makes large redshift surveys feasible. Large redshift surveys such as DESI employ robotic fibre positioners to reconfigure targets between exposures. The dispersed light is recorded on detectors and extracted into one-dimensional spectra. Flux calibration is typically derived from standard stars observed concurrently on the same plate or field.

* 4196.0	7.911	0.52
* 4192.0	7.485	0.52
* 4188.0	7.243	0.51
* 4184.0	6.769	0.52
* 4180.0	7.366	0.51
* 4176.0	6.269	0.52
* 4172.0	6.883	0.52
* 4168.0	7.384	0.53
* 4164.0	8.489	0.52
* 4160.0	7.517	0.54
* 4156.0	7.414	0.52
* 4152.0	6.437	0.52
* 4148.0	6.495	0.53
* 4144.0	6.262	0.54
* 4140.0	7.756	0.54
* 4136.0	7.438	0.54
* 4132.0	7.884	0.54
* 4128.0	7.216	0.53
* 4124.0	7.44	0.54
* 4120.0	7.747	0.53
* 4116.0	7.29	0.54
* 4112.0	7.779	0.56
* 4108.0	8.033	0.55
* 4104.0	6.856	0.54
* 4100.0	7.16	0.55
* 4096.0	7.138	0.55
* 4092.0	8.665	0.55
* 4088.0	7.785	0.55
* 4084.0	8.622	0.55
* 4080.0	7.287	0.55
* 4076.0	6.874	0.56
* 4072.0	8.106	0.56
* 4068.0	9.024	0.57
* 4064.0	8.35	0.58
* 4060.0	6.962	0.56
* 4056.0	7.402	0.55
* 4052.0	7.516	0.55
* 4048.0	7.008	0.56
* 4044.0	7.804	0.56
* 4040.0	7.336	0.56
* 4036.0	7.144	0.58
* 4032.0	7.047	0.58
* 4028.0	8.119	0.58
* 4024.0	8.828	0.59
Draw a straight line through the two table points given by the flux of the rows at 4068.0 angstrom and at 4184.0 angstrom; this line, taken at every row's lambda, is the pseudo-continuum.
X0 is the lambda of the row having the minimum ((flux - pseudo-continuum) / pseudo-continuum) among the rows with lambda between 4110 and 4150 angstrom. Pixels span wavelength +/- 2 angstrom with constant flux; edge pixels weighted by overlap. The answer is 4144.0 angstrom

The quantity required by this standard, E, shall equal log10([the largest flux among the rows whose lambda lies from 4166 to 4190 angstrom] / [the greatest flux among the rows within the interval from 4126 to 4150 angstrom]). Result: -0.028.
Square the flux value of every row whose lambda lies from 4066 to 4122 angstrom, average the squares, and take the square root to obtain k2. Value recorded 7.77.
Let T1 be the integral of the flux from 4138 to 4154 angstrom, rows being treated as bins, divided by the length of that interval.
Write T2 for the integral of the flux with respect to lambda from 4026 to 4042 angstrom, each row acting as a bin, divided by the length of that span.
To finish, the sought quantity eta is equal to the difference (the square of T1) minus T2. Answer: 38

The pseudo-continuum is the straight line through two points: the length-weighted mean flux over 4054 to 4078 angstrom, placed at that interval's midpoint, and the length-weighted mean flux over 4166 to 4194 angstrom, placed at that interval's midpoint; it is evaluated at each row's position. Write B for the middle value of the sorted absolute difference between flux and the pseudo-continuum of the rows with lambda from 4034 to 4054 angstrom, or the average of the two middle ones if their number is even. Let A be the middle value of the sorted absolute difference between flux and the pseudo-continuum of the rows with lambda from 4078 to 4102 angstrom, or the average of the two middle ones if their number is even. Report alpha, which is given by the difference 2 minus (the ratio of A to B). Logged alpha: 1.3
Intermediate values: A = 0.43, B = 0.62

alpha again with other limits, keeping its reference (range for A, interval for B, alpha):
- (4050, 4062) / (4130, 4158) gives 1.1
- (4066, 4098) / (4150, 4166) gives 0.8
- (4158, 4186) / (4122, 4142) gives 0.2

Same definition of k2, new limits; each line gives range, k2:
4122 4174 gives 7.30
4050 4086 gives 7.83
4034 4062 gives 7.32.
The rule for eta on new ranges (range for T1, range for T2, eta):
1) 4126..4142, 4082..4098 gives 49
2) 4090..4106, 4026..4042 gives 48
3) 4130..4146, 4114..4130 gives 46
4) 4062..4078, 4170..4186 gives 59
